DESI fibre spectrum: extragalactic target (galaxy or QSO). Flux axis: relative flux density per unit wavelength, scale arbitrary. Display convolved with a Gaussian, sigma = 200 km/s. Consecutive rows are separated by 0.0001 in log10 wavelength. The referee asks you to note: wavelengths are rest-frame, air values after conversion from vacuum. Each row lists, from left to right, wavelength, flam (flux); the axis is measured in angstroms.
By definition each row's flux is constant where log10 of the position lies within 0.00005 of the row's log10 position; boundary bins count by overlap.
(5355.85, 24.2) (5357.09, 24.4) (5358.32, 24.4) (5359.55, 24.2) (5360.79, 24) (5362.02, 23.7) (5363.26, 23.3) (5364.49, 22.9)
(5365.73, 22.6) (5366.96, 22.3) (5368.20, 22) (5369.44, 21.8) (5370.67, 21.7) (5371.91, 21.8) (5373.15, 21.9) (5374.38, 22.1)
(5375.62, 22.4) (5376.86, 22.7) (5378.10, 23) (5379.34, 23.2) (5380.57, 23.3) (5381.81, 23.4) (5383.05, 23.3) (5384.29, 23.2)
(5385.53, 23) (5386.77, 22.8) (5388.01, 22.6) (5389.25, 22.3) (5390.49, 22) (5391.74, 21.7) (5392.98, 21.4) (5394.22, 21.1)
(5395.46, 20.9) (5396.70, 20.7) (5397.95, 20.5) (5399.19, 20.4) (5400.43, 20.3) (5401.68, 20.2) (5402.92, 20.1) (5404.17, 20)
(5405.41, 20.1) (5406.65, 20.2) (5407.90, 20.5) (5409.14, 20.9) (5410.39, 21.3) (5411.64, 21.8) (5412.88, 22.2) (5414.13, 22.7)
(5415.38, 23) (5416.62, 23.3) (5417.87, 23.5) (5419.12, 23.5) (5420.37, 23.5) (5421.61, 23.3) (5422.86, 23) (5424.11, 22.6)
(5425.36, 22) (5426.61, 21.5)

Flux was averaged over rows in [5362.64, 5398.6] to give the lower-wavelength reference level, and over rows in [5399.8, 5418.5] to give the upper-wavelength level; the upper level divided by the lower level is 0.96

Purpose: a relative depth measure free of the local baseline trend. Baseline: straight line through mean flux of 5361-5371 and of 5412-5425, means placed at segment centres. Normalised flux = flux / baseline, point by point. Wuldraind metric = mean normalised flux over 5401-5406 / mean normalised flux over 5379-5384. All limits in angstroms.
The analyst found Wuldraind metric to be 0.85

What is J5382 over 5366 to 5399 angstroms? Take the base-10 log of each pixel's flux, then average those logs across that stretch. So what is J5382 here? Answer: 1.35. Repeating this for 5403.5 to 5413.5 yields 1.32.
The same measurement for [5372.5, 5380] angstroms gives 1.35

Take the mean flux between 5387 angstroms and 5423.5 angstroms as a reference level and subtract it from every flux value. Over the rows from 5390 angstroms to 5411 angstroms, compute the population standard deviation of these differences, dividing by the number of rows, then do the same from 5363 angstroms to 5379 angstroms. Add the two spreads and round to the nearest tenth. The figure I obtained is 1.1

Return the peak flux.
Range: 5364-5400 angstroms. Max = 23.4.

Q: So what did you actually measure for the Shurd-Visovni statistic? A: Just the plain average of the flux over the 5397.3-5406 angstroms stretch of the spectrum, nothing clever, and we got 20.2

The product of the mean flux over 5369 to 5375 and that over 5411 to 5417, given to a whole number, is 494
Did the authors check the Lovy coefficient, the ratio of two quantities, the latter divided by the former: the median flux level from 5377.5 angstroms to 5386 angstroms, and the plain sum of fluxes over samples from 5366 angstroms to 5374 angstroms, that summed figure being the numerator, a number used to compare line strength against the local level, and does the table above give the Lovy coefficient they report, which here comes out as 5.7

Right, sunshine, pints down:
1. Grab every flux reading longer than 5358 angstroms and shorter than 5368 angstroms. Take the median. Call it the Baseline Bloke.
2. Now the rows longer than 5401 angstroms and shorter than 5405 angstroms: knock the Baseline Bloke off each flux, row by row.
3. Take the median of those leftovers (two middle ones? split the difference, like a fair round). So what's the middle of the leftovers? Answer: -3.4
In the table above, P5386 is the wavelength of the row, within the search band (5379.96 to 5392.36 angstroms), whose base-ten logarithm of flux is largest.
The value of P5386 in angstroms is 5381.81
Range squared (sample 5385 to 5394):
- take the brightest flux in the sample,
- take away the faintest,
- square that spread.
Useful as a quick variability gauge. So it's 2.6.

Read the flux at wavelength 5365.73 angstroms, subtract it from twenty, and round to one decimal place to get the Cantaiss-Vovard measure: -2.6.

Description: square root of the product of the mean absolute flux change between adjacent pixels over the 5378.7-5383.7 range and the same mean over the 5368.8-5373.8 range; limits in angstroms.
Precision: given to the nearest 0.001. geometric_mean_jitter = 0.100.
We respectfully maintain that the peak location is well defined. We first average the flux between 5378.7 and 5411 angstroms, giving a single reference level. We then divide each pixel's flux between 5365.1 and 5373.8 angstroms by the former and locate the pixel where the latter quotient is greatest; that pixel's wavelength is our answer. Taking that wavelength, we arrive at 5365.73 angstroms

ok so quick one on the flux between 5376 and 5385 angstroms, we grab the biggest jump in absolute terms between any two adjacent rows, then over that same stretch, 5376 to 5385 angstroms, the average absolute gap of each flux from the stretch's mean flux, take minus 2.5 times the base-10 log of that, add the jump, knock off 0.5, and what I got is 1.69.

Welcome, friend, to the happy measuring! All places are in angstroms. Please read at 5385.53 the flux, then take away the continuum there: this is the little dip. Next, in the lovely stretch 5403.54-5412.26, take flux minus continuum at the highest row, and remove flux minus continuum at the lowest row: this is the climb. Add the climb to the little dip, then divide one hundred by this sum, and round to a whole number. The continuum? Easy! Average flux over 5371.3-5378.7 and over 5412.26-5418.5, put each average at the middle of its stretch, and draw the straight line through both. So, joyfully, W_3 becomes 45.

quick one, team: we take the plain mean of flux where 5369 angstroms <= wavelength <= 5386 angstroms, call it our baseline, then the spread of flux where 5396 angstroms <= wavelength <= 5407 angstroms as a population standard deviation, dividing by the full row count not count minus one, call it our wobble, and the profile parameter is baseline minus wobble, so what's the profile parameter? 22.4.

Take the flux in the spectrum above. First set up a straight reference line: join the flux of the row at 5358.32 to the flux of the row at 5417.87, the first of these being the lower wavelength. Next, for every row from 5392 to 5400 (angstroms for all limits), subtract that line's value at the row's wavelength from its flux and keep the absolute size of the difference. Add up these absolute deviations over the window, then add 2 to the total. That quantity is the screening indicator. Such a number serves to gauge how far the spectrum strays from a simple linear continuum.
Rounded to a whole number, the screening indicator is 20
